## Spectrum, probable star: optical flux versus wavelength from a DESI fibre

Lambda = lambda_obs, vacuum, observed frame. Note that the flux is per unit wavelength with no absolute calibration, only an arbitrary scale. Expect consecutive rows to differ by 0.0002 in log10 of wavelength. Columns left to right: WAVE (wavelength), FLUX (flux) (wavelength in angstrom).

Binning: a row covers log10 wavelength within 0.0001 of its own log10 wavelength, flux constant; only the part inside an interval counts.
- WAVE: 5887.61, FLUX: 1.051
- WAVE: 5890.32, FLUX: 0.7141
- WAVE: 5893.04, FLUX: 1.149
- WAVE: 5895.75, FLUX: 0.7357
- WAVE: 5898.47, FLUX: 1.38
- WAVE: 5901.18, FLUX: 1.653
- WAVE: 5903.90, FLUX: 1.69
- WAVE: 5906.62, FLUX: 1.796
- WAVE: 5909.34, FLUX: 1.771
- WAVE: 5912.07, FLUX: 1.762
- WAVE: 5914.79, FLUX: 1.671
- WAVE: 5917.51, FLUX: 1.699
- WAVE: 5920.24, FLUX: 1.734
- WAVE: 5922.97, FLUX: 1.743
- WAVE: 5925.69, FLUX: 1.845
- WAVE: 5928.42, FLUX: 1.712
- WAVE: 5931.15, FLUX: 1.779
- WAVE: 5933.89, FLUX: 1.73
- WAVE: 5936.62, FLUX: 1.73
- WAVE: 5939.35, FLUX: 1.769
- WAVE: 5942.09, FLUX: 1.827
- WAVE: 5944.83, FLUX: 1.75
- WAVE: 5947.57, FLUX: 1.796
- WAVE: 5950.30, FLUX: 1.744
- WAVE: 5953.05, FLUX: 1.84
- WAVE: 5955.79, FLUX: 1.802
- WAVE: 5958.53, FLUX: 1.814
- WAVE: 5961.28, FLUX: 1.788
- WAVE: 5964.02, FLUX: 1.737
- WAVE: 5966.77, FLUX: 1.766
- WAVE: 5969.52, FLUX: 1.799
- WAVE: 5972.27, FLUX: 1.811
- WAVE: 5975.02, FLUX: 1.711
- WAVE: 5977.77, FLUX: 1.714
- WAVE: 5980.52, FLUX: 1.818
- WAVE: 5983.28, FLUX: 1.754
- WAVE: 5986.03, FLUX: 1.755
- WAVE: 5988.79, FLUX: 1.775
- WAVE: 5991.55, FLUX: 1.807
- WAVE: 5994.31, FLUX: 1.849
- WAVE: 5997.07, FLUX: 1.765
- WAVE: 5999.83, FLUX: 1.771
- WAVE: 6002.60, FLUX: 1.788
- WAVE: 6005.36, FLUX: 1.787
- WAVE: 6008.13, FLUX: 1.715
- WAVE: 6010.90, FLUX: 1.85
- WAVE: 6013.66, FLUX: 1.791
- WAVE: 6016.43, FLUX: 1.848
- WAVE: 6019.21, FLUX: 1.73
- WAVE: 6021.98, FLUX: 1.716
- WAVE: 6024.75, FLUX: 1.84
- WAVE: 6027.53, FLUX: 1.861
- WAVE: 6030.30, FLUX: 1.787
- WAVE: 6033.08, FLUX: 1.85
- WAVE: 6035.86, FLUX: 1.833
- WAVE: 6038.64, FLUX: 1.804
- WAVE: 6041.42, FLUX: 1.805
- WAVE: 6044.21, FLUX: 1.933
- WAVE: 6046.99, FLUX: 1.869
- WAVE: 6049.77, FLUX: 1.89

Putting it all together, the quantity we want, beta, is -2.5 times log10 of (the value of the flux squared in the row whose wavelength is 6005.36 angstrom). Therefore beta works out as -1.26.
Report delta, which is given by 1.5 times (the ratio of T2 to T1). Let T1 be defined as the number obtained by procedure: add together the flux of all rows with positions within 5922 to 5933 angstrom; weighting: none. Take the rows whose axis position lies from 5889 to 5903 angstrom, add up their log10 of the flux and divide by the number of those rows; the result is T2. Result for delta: 0.006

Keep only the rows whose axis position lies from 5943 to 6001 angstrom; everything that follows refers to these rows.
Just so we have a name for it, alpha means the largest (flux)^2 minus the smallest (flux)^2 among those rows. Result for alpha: 0.49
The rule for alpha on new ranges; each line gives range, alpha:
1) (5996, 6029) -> 0.52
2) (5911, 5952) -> 0.61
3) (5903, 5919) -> 0.43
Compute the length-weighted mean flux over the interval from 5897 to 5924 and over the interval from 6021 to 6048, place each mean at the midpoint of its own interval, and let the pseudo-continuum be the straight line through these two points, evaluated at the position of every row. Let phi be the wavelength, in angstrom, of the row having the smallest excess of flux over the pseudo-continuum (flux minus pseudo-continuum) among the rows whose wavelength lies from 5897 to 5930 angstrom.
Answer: 5898.47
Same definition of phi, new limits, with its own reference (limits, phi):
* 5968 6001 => 5977.77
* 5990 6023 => 6021.98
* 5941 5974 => 5964.02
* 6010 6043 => 6021.98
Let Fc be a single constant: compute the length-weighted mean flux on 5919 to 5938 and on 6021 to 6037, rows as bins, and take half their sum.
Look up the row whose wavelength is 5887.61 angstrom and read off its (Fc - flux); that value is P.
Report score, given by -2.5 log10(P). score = 0.3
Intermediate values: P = 0.734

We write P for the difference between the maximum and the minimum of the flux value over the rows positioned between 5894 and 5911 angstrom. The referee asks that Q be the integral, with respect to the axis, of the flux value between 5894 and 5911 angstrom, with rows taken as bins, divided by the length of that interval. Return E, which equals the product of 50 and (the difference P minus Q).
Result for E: -22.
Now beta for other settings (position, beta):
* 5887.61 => -0.11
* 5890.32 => 0.73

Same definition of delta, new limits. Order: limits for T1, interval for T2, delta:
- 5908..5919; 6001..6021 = 0.055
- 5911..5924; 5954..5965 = 0.044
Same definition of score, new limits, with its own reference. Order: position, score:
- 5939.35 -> 4.5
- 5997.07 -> 4.2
